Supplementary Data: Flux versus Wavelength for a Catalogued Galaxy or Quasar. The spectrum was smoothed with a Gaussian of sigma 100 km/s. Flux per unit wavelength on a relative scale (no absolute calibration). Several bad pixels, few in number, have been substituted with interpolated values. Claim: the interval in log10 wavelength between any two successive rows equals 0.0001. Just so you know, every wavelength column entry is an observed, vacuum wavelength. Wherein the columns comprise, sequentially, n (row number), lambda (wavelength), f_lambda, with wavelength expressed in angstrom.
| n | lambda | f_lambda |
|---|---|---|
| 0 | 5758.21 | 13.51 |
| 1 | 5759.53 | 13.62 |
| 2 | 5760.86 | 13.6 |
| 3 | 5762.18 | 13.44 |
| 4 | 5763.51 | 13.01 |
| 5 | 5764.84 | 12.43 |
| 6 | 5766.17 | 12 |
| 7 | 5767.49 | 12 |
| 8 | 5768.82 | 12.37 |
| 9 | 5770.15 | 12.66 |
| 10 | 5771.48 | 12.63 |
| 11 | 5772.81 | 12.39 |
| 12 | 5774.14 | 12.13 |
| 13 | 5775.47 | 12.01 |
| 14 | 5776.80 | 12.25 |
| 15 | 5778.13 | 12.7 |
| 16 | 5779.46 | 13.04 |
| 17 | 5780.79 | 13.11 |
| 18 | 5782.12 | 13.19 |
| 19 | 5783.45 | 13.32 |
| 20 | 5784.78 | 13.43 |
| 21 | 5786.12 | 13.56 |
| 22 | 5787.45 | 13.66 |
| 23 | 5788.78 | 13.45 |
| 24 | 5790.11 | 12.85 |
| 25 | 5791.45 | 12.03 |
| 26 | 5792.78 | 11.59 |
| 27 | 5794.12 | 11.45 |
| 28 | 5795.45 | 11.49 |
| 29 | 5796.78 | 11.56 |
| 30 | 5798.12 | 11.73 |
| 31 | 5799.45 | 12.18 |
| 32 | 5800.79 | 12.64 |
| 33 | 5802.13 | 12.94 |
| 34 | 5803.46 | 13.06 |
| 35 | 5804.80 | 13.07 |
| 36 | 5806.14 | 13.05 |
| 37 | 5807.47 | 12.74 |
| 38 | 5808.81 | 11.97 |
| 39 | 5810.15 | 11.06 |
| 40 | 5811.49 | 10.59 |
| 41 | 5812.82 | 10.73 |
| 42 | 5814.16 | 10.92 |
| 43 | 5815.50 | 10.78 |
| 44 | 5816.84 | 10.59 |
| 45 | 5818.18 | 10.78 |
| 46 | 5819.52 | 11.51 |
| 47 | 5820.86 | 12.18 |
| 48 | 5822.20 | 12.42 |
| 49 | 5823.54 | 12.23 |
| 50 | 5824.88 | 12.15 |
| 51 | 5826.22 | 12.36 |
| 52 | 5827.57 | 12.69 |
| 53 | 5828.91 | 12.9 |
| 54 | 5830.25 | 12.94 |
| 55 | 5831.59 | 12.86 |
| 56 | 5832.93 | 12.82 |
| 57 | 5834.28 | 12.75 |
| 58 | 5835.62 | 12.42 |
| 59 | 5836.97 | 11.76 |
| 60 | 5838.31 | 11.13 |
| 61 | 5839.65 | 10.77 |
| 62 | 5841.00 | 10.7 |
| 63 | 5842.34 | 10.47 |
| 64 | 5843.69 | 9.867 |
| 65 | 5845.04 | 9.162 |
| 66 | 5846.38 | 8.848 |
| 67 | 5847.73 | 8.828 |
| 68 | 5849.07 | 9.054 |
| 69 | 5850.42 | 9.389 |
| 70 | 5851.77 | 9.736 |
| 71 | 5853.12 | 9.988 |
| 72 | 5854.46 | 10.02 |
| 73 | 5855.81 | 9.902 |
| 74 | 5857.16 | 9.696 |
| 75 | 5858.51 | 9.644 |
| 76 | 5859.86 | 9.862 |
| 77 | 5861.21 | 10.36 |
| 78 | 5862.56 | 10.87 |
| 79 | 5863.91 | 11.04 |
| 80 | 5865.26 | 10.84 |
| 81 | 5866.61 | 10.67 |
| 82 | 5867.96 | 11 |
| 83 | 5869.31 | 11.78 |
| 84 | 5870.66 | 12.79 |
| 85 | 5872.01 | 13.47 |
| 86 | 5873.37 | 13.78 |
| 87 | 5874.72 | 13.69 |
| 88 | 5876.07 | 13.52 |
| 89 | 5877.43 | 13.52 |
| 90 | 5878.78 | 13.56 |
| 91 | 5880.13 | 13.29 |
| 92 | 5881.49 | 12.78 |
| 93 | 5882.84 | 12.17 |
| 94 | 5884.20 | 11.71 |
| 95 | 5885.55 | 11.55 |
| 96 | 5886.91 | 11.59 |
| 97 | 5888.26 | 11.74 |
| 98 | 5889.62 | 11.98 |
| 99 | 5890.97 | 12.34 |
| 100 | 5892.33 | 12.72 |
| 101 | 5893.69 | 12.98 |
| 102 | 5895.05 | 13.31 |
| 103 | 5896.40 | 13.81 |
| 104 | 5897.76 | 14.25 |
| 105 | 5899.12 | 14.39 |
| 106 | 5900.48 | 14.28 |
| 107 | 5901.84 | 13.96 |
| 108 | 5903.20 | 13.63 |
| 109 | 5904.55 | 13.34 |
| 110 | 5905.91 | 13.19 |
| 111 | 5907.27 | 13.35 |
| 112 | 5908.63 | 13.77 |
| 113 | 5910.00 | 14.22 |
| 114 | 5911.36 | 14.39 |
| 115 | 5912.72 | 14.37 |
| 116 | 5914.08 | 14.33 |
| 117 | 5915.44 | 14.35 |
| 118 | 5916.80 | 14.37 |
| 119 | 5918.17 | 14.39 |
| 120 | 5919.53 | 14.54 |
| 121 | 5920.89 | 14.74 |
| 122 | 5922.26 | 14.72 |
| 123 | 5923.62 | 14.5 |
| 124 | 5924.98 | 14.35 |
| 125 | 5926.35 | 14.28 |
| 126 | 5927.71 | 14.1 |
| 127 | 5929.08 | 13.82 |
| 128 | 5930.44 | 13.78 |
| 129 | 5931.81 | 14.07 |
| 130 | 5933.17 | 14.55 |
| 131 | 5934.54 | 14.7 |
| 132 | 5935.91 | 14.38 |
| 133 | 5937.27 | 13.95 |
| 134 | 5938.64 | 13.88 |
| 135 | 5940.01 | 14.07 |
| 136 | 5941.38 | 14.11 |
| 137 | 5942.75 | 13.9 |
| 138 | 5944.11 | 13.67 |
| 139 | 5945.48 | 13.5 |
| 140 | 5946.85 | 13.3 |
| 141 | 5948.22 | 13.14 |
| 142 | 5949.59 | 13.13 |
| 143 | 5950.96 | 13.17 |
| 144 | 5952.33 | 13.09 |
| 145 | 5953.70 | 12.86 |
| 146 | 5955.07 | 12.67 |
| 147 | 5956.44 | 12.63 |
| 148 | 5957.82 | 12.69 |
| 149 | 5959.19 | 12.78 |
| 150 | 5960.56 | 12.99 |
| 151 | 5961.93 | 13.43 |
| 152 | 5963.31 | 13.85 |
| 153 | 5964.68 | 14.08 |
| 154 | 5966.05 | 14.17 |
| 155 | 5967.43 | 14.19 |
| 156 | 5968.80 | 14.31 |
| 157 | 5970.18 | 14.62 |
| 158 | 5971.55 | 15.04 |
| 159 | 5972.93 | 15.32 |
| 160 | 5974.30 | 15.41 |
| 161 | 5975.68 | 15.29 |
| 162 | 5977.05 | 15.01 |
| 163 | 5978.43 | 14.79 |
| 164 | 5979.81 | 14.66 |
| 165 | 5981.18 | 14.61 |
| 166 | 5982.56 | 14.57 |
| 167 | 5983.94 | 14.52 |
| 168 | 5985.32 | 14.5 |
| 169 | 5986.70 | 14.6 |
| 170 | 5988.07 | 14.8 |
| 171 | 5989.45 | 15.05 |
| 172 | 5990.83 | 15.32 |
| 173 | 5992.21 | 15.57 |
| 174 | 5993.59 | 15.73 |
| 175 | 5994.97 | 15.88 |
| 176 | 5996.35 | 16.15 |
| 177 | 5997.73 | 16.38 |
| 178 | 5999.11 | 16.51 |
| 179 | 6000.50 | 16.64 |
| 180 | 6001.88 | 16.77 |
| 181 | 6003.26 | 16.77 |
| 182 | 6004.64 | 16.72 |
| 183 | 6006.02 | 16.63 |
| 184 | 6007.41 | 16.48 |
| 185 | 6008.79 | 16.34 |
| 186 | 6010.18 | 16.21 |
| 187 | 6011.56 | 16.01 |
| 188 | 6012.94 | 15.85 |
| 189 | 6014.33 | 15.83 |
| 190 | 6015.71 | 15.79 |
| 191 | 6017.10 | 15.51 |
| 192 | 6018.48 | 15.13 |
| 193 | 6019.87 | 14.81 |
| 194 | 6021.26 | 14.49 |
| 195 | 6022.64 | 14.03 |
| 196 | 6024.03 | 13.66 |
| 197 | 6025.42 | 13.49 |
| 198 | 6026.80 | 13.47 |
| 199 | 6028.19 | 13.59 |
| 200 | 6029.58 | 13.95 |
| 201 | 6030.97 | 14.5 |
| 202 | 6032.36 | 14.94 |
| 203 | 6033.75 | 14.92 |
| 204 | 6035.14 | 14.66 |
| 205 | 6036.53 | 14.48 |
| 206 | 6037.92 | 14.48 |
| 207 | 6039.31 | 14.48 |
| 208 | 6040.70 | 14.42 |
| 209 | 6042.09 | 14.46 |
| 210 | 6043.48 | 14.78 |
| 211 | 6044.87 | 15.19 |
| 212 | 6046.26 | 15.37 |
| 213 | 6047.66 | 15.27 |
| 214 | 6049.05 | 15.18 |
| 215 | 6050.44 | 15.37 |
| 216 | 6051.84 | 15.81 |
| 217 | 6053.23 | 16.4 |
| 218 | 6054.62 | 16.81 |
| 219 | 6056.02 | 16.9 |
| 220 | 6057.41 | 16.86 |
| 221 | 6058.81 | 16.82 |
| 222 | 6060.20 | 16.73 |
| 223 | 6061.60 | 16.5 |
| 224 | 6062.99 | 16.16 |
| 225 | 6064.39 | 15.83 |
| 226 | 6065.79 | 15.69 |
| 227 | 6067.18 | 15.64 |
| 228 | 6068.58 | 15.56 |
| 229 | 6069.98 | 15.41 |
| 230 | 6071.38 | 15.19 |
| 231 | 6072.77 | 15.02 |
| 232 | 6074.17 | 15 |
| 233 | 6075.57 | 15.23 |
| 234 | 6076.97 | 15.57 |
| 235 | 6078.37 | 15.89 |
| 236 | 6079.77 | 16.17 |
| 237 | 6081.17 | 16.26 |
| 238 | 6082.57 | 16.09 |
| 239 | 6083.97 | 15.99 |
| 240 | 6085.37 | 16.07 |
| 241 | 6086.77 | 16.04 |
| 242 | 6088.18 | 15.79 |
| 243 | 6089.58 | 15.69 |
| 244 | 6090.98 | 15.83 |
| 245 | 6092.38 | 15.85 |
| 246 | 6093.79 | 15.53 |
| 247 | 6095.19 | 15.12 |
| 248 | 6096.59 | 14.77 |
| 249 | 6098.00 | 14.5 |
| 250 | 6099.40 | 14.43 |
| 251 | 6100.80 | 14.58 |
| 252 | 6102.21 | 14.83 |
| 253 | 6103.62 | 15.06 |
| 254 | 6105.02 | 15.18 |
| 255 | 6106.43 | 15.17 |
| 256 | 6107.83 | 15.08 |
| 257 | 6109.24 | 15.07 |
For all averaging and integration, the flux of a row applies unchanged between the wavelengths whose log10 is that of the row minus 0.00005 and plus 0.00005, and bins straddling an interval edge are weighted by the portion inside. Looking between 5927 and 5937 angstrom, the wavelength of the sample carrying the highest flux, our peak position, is 5934.54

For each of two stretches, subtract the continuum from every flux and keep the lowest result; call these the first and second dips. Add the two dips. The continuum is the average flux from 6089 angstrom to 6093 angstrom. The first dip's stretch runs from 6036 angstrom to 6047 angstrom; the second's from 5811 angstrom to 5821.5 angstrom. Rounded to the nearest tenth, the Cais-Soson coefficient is -6.6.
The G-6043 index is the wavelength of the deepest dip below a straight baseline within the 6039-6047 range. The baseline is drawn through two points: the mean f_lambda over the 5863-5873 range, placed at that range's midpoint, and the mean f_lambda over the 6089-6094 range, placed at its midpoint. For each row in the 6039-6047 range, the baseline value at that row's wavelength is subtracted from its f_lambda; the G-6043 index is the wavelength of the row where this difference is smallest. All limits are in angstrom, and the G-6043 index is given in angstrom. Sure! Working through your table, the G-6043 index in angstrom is 6040.70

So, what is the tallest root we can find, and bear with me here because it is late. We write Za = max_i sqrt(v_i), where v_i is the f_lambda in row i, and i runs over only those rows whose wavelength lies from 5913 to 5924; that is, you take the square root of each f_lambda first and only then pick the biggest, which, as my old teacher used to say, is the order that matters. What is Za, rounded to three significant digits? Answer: 3.84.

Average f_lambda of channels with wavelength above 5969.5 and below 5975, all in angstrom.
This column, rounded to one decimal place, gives 15.1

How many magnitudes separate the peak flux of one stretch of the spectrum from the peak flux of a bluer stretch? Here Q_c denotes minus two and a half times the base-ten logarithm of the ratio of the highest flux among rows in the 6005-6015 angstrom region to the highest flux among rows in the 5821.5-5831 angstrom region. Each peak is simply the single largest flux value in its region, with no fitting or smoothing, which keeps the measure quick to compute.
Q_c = -0.27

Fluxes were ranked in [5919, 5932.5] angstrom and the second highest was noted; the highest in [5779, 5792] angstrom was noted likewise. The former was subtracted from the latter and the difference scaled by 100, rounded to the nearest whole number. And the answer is -106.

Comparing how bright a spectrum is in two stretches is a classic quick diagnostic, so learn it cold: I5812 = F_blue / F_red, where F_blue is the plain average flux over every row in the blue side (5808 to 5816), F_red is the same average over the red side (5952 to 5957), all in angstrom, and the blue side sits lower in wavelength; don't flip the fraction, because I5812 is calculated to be 0.86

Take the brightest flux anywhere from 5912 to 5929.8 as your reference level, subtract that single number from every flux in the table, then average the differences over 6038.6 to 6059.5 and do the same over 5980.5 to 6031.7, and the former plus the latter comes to 1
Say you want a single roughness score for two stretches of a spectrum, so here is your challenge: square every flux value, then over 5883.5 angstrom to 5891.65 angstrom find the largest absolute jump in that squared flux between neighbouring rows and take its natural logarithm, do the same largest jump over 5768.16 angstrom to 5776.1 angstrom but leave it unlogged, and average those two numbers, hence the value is 4.7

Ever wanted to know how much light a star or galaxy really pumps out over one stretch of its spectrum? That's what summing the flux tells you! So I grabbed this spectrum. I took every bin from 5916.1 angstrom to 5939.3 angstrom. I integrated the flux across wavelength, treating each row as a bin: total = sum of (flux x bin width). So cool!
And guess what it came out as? 332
